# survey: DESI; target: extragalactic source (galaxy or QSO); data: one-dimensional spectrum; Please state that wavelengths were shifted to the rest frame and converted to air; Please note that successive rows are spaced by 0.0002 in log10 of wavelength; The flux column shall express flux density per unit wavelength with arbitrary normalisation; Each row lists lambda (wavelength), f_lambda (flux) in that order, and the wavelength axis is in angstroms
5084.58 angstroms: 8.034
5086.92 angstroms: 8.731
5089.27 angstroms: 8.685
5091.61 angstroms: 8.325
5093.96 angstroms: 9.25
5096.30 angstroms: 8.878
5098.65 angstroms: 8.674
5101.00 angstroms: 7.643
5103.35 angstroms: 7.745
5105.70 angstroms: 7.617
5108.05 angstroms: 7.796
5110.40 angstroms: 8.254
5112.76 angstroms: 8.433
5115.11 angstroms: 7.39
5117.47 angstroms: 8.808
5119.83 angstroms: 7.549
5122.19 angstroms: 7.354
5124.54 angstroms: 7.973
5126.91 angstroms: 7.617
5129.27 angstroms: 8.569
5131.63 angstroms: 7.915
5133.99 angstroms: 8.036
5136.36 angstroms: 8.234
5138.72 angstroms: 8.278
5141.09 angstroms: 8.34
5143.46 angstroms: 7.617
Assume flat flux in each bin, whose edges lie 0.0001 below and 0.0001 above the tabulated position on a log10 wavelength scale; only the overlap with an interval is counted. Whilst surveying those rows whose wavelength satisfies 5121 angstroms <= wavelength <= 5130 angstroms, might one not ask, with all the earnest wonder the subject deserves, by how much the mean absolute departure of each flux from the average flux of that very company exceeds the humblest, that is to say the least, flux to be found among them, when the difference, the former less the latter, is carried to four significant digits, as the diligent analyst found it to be -6.961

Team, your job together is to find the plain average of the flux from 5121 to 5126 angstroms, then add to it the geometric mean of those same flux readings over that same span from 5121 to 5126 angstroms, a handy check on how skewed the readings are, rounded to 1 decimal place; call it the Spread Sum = 15.3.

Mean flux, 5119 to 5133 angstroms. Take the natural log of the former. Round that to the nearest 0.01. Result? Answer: 2.06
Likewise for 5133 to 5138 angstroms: 2.10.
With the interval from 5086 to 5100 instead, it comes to 2.17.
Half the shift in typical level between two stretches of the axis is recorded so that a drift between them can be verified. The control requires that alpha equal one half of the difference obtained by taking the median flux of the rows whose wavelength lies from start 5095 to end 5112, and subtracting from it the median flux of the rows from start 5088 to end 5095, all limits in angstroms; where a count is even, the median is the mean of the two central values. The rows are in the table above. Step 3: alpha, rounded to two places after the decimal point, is -0.44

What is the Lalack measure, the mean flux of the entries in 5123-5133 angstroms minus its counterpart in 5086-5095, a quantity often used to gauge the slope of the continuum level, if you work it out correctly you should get -0.7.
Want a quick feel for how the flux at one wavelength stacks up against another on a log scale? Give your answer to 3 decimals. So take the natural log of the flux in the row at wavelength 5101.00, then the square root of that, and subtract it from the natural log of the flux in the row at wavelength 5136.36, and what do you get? 0.682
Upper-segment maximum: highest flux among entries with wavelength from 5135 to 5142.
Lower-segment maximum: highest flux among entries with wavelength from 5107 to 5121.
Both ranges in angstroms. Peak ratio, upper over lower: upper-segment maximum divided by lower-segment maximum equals 0.95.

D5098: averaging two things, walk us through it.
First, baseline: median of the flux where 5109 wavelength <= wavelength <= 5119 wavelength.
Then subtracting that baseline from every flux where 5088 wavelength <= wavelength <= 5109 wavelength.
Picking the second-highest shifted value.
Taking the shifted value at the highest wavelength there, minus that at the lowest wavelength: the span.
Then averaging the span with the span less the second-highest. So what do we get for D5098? -1.2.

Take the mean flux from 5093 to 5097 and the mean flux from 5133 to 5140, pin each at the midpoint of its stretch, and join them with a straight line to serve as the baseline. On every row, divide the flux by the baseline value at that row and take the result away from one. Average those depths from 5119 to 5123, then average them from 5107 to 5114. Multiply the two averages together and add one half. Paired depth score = 0.508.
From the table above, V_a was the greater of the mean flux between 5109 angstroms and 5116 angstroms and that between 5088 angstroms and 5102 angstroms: 8.6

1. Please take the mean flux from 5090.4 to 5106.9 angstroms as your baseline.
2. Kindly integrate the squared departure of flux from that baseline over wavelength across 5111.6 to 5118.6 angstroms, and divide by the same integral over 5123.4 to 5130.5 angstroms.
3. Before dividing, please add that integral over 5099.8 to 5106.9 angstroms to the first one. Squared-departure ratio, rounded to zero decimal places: 4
